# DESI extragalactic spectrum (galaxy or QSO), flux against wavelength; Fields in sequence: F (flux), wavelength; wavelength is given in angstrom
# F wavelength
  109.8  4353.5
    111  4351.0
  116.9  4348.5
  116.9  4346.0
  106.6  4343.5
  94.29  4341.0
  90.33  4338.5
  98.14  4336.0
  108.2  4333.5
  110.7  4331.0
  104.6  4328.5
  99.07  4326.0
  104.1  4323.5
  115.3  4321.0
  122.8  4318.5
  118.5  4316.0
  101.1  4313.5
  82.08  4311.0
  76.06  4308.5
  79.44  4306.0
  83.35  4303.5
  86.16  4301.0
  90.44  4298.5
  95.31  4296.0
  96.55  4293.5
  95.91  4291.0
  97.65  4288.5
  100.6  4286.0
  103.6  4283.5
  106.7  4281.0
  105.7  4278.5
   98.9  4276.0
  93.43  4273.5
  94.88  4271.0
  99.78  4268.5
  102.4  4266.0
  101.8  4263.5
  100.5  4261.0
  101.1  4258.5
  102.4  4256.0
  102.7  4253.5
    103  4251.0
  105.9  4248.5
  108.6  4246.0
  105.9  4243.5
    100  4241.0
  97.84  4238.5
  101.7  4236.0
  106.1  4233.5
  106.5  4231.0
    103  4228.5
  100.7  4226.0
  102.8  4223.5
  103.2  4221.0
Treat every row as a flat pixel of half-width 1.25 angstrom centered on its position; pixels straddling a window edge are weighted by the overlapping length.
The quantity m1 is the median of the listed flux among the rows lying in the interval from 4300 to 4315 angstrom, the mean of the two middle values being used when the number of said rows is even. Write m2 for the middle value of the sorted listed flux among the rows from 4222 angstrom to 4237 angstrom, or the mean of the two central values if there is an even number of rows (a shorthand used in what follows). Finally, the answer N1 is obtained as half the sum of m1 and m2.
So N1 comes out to 93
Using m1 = 83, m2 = 103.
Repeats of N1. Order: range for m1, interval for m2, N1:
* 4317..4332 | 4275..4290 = 105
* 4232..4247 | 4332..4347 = 103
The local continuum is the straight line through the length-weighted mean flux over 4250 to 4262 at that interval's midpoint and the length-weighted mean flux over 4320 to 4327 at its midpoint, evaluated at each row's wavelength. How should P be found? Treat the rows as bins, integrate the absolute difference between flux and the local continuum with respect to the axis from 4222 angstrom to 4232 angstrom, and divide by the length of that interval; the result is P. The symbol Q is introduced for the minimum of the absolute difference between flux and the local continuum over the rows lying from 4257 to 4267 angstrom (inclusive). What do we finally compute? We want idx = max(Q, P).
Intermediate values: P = 3.0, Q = 0.2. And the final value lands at 3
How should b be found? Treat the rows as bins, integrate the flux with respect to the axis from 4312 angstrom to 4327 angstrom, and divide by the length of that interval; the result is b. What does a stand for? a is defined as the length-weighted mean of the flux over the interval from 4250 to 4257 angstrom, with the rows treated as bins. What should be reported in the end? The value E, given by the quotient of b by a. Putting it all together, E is 1.07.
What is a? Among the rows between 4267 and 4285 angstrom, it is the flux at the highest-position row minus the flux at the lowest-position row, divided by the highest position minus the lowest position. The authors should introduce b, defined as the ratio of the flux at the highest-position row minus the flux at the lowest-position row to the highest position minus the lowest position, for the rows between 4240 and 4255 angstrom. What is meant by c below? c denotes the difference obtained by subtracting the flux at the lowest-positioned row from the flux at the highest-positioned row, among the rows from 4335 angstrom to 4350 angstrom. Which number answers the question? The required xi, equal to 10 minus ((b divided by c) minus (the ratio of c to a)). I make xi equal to 84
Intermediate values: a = 0.3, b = 0.2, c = 19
